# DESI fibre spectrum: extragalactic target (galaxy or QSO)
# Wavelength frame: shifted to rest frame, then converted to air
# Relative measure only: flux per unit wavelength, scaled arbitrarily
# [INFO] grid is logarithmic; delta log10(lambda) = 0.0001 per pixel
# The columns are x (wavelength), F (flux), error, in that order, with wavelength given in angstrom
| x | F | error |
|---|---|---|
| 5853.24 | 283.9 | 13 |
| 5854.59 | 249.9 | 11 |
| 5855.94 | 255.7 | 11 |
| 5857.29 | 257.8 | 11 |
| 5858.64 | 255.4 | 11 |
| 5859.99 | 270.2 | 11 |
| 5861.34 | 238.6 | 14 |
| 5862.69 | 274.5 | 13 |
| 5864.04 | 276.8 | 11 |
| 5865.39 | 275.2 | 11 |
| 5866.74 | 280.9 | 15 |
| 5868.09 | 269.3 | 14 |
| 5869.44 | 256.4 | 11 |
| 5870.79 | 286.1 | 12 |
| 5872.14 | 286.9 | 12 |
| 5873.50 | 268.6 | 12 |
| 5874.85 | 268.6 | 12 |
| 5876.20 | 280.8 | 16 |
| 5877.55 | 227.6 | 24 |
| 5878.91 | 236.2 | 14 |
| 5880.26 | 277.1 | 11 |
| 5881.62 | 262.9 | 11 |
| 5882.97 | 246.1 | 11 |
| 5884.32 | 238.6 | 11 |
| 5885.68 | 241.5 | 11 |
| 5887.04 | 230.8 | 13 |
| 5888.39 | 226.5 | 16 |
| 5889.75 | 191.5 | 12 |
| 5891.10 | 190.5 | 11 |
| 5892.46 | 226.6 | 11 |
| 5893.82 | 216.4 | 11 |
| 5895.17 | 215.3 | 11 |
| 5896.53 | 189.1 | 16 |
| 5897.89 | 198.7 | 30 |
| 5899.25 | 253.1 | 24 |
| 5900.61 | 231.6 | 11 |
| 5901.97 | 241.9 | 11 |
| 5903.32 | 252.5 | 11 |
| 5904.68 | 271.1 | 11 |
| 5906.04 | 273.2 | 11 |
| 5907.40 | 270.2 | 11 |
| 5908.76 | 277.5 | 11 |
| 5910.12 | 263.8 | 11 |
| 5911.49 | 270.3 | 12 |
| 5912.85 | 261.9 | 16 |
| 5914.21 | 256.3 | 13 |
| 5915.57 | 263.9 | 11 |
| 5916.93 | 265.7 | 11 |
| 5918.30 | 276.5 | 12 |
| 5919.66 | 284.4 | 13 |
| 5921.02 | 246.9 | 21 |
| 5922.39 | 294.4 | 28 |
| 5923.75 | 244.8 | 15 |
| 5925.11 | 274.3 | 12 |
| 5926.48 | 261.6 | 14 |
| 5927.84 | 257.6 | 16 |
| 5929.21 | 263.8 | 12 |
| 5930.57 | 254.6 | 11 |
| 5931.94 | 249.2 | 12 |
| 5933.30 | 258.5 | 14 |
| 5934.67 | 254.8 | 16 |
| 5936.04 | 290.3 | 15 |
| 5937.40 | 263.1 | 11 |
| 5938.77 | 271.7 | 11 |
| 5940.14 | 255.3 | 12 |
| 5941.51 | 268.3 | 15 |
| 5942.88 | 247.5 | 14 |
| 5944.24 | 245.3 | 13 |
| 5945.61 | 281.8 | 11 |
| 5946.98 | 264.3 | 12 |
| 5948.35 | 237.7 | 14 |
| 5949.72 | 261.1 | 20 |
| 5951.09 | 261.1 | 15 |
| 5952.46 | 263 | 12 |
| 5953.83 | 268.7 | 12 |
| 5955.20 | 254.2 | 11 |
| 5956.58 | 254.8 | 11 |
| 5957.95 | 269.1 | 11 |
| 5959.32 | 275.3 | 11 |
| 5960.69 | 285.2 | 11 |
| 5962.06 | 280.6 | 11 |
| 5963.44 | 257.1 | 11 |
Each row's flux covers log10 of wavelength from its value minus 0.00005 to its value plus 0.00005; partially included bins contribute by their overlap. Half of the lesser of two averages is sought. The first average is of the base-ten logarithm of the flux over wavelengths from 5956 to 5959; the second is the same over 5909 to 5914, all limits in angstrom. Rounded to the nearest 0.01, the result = 1.21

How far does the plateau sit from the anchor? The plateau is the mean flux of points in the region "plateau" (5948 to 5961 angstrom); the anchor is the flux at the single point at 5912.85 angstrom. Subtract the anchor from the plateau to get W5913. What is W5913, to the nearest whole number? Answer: 1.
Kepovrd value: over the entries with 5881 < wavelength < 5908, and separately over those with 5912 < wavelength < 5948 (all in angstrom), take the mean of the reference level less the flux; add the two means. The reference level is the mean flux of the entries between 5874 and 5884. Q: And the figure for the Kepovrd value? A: 17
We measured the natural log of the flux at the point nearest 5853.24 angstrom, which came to 5.65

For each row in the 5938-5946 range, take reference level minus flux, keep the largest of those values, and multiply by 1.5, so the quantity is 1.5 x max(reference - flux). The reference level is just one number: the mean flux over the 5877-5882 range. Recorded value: 8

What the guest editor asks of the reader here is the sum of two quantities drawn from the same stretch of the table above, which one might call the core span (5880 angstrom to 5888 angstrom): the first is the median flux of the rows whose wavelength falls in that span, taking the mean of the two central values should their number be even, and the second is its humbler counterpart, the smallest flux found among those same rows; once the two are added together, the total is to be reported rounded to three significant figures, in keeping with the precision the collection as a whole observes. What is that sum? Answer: 475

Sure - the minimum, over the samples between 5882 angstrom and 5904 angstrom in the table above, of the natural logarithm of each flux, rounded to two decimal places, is 5.24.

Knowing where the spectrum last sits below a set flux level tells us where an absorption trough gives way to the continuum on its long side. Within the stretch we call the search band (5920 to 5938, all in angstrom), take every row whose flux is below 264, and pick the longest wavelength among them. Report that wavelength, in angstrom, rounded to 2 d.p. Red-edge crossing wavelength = 5937.40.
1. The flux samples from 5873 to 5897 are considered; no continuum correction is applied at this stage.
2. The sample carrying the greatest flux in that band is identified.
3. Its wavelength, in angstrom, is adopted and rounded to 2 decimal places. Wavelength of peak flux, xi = 5876.20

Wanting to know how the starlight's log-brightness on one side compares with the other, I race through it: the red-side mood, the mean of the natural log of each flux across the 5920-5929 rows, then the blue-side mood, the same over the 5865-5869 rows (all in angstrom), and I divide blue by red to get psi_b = 1.008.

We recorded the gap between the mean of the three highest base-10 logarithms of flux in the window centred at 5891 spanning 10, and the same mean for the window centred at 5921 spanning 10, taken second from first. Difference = -0.10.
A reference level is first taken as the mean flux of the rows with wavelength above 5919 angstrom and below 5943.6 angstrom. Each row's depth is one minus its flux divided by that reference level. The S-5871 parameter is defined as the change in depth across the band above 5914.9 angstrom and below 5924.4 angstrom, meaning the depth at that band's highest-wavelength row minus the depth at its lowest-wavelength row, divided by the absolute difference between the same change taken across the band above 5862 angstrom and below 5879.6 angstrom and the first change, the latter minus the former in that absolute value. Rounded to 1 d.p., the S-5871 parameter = 1.0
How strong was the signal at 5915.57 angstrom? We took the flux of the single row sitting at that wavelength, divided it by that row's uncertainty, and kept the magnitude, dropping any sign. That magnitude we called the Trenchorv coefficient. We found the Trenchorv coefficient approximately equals 24.0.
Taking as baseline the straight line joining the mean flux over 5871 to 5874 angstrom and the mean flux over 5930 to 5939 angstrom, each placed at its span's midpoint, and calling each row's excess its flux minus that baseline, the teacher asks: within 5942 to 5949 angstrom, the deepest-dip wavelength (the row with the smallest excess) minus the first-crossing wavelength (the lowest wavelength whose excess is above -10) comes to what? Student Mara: 2.7 angstrom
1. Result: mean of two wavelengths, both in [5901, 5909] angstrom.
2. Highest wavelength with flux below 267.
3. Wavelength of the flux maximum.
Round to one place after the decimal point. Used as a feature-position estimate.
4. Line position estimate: 5906.0 angstrom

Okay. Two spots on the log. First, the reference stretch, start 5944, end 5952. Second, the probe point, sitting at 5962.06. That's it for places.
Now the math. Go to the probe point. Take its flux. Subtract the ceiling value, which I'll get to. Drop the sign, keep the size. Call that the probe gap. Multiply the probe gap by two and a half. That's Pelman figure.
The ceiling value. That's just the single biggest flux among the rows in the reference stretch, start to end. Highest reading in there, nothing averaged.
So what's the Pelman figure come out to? 3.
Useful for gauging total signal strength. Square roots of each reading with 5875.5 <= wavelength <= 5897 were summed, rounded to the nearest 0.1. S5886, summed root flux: 242.8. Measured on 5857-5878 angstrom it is 261.4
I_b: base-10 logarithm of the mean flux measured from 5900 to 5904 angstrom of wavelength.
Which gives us 2.38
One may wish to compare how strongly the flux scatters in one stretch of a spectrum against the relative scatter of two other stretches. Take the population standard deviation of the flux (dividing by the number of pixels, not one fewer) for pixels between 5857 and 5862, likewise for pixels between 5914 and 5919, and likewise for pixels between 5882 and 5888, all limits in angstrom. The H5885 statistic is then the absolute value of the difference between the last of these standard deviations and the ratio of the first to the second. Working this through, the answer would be 4.0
